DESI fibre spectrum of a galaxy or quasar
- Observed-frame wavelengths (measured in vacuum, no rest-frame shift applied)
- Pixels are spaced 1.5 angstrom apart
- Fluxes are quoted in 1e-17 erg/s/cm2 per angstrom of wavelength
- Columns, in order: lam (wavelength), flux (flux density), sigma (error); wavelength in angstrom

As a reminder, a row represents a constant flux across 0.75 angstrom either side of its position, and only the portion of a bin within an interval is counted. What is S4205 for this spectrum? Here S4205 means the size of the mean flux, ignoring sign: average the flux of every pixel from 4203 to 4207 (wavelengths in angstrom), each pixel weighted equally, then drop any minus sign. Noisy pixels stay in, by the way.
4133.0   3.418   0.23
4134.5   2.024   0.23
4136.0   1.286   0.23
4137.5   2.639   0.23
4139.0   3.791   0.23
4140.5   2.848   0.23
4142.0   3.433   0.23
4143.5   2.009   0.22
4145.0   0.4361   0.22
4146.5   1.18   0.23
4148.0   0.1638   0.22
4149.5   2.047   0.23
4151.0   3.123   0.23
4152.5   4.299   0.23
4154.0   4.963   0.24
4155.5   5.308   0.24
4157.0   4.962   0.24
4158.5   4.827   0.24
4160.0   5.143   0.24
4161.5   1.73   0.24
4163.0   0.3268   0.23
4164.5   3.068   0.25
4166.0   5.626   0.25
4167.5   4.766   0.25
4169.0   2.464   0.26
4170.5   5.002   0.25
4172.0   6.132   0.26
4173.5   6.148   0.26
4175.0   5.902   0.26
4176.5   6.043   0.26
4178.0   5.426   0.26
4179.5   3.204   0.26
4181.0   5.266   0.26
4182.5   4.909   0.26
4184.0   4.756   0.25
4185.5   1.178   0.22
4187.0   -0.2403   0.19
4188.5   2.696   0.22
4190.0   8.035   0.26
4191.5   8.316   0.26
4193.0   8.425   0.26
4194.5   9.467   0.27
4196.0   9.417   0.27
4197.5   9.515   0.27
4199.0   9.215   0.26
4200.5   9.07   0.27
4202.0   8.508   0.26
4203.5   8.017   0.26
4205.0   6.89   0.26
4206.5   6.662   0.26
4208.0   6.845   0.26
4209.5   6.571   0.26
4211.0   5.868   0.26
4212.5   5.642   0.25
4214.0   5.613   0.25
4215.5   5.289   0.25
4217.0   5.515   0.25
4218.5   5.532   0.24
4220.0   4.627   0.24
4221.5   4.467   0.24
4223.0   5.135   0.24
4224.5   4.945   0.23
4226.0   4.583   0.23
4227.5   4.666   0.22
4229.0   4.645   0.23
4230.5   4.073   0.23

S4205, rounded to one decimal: 7.2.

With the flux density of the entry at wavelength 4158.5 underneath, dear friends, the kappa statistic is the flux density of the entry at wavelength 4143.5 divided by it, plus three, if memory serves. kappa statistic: 3.4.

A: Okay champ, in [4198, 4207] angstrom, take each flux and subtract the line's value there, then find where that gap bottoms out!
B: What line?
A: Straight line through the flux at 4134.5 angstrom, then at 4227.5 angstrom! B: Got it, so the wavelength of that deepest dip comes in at 4206.5 angstrom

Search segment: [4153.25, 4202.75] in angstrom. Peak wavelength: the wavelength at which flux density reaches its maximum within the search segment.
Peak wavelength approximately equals 4197.5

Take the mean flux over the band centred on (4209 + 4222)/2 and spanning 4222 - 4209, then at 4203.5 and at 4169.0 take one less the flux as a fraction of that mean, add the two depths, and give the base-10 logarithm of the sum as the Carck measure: -1.1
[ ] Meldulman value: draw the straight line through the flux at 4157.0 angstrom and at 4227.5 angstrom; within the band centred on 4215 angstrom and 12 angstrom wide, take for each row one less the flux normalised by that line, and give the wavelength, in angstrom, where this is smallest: 4209.5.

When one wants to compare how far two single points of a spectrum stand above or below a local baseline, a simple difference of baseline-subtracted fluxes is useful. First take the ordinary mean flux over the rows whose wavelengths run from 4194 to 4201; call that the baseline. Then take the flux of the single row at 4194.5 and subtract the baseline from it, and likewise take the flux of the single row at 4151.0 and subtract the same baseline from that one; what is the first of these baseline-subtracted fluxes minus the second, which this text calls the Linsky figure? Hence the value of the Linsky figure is 6.3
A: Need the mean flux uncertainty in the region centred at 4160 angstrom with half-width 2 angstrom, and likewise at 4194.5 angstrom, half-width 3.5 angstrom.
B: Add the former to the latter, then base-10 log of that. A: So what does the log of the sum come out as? -0.296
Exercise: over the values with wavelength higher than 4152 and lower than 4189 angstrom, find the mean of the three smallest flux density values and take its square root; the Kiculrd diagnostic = 0.65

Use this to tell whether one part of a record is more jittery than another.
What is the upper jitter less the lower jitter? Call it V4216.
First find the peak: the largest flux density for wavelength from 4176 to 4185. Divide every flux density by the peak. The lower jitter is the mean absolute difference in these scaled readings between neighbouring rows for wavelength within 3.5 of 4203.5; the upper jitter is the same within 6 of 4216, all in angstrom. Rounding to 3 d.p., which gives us -0.055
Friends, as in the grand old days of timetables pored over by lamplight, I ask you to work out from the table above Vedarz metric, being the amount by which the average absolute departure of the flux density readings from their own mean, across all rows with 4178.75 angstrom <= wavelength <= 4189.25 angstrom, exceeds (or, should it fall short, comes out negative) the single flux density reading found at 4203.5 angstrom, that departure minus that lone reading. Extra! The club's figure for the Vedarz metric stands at -6.4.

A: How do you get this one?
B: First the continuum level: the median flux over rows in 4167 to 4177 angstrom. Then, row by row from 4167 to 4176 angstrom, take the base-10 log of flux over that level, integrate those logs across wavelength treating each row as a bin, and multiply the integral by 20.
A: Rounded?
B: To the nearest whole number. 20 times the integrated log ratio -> -15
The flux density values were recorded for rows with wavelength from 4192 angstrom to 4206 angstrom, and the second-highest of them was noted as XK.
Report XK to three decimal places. 9.467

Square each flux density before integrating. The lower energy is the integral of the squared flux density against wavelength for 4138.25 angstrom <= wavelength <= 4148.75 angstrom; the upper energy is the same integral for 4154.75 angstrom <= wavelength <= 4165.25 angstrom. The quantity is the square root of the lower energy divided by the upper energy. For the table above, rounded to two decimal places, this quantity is 0.59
